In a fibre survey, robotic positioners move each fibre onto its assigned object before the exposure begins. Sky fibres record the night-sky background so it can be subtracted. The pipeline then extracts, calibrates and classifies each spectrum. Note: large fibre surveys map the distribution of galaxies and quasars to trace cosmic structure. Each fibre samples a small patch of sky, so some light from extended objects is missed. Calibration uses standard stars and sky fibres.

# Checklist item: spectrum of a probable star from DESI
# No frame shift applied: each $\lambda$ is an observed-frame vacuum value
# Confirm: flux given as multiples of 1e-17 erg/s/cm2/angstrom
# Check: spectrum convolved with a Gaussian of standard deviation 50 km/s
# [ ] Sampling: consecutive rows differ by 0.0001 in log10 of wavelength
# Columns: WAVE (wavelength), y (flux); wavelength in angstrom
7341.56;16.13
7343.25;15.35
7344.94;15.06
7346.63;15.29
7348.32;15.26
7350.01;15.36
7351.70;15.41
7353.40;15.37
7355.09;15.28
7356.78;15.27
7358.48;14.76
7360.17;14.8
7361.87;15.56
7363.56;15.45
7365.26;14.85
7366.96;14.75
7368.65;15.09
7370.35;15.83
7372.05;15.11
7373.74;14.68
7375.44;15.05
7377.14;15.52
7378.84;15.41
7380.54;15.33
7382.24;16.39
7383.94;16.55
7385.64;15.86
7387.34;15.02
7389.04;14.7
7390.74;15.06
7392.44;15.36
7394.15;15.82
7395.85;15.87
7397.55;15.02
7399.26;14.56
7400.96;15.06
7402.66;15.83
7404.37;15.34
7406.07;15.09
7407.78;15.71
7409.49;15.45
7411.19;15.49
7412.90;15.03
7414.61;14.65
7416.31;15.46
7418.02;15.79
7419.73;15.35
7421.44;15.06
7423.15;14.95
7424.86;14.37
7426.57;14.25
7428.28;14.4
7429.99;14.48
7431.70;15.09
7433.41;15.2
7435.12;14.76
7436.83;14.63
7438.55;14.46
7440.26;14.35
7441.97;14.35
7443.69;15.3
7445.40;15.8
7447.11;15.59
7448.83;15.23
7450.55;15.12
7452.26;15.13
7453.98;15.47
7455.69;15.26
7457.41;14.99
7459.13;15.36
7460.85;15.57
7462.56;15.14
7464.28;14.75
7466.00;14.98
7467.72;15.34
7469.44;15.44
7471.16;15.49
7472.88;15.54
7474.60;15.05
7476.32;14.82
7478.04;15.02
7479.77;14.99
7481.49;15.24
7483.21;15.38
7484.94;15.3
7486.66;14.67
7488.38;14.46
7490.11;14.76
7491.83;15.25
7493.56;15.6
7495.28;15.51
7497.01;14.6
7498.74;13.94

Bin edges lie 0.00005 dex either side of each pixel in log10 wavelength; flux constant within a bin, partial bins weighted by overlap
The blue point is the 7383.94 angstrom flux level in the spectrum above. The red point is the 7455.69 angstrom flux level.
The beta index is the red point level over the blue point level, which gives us 0.92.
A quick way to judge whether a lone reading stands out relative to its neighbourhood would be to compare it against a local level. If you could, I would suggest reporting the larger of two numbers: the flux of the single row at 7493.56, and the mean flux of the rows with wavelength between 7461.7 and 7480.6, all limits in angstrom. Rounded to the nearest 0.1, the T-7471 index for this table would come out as 15.6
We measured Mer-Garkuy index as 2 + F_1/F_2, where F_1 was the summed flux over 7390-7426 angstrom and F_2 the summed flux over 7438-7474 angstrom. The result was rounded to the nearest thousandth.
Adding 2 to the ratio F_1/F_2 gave 3.005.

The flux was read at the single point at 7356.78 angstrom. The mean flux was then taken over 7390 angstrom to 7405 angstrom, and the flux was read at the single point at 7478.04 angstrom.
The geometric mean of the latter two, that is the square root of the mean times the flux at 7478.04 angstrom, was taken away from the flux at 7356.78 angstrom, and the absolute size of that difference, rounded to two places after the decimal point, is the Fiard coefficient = 0.10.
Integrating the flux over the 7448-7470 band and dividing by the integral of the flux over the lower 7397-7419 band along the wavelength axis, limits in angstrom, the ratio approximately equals 1.00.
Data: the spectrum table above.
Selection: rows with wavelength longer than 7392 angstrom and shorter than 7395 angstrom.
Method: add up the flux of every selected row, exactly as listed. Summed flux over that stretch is 31.2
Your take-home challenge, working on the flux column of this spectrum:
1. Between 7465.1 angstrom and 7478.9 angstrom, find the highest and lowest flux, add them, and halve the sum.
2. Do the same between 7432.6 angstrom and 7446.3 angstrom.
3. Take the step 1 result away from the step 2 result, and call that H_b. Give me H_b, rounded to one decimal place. -0.1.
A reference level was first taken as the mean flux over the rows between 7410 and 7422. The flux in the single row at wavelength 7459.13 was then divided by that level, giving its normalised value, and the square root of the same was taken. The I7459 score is 1.00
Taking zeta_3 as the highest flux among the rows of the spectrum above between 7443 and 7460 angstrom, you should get 15.8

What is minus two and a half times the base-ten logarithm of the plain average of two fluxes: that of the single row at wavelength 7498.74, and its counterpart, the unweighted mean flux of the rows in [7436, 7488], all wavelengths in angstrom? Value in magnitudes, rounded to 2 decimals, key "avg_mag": -2.91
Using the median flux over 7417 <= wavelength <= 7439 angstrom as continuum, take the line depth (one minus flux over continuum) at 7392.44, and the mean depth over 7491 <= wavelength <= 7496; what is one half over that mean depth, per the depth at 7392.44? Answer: 262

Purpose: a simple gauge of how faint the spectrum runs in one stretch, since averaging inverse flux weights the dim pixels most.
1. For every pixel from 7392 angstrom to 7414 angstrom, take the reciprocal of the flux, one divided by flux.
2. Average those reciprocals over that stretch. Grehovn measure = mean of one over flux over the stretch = 0.0652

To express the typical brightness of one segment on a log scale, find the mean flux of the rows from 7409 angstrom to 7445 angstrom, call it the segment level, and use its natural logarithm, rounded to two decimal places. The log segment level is 2.70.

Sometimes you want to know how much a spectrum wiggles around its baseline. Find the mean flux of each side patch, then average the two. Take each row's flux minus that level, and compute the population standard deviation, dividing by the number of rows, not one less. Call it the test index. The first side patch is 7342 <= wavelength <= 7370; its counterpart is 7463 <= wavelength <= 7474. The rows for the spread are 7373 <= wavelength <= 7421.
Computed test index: 0.48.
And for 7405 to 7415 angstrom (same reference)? 0.35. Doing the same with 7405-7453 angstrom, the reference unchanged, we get 0.47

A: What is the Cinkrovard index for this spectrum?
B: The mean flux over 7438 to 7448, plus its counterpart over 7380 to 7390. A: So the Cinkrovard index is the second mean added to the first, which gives 30.6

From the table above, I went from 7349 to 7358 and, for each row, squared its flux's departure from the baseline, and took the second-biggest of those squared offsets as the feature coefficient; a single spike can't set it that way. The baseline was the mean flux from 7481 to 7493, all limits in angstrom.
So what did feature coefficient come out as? 0.13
